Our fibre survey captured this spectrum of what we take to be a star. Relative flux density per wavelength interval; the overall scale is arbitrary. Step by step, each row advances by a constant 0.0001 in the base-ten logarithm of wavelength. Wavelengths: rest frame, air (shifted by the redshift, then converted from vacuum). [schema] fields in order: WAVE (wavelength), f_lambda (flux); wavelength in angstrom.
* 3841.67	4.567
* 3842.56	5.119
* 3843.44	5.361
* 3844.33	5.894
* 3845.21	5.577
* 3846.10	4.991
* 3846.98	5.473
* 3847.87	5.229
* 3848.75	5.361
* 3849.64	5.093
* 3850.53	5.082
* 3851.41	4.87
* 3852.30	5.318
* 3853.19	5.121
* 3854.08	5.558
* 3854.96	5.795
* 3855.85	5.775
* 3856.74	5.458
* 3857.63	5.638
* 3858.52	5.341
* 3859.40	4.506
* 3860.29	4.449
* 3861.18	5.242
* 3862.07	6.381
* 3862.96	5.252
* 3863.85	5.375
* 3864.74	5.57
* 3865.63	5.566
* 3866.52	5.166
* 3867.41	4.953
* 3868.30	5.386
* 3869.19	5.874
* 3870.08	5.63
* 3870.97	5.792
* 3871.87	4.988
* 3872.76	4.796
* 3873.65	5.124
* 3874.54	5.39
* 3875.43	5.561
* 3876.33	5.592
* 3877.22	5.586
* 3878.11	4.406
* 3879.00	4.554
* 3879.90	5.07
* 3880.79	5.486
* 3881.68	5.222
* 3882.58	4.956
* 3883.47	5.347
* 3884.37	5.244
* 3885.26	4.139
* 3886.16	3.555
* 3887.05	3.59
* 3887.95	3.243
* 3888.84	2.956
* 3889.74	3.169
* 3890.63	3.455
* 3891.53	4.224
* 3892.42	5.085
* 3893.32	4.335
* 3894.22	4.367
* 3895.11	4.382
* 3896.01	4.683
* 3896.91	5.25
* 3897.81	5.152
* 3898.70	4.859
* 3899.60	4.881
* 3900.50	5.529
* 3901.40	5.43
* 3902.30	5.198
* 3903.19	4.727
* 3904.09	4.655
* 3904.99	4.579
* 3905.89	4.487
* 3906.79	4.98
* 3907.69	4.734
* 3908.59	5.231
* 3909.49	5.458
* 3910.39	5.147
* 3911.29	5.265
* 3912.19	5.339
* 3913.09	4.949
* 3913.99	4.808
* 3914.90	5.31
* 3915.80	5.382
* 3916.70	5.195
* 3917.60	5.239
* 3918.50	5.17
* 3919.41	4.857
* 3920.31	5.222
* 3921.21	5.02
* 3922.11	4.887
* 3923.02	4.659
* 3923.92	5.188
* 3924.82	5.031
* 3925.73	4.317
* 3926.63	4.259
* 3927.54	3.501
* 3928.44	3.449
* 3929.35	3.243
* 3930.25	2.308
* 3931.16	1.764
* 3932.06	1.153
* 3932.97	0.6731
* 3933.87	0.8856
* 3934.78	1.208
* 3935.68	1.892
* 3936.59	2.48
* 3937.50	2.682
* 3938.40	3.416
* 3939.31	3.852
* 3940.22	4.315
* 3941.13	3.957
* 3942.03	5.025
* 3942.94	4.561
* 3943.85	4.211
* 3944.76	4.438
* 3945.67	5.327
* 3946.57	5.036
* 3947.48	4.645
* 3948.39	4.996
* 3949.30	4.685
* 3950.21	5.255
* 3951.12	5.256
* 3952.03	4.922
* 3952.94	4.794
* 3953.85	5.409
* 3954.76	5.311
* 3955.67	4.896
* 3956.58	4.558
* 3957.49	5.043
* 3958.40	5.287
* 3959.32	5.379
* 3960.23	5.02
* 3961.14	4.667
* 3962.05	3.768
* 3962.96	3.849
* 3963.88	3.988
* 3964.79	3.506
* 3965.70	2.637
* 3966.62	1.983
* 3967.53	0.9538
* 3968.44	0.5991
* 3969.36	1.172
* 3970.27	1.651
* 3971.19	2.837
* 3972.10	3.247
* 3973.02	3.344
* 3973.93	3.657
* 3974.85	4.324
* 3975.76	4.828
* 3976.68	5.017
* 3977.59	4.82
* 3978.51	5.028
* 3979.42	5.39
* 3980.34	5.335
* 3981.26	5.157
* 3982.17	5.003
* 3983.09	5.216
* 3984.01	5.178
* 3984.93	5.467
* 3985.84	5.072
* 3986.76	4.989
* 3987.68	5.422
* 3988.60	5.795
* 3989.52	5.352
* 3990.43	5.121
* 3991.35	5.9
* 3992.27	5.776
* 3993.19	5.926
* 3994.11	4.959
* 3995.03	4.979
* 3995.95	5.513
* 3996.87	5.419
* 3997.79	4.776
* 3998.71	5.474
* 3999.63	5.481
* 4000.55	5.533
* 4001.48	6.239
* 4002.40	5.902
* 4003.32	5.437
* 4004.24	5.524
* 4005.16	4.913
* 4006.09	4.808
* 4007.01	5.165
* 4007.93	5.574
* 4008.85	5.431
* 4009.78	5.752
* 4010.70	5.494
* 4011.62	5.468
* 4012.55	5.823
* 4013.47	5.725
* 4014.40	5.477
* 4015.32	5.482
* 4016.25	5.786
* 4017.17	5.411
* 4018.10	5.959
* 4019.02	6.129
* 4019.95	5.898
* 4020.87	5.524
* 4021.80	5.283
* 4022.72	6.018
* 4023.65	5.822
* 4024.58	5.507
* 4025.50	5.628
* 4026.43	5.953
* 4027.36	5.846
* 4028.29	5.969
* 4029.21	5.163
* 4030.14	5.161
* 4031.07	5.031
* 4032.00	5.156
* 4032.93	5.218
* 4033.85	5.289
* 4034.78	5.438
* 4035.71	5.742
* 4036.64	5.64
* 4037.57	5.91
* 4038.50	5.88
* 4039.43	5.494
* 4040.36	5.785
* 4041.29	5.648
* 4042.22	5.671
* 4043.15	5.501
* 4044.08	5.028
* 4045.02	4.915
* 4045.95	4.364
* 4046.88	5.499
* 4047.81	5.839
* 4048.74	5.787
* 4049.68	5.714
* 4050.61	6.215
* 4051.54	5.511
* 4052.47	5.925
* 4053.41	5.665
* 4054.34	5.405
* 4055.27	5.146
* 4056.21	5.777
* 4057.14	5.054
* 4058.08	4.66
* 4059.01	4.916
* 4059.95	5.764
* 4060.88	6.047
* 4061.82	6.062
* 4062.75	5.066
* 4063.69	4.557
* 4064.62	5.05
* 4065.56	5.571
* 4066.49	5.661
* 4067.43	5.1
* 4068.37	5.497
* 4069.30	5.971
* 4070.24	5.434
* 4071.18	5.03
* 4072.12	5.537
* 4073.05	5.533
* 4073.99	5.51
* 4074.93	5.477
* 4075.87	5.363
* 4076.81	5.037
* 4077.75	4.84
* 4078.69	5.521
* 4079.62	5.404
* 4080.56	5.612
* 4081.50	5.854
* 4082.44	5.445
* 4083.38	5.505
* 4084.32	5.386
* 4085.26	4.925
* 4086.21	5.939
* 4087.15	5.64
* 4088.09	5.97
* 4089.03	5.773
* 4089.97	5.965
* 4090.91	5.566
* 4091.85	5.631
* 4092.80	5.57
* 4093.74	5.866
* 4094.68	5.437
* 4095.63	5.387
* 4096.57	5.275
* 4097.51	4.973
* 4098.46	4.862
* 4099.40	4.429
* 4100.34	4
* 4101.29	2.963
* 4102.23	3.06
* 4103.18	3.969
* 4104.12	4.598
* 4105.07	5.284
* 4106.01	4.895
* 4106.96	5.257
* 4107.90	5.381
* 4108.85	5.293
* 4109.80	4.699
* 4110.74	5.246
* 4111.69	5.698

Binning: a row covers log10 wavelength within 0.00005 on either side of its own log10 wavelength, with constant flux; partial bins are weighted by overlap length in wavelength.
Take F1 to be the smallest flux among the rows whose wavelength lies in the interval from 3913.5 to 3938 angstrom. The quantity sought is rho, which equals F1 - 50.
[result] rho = -49.3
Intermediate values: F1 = 0.6731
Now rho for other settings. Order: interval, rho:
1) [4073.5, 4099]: -45.2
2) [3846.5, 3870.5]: -45.6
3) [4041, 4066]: -45.6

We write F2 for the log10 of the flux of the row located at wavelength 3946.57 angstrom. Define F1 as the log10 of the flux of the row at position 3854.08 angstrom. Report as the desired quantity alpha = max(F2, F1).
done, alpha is 0.74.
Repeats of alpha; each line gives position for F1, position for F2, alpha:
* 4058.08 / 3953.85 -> 0.73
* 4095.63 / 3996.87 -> 0.73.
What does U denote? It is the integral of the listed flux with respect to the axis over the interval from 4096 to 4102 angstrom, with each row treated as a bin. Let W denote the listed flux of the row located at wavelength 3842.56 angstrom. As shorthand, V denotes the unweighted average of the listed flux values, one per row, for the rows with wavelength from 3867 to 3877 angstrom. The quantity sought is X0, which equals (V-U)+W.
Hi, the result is -16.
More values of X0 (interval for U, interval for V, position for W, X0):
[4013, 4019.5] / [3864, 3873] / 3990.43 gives -27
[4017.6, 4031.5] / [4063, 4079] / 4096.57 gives -68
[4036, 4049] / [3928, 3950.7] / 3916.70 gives -63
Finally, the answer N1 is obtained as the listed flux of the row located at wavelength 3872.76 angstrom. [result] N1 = 4.796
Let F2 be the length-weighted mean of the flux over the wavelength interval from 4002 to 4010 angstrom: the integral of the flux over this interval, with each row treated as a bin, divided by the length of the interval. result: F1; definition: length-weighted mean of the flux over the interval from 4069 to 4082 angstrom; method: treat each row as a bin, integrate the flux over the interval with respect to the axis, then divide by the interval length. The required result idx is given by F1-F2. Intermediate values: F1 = 5.4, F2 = 5.37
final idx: 0.1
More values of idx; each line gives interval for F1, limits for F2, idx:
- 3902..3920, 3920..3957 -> 1.1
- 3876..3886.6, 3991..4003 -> -0.6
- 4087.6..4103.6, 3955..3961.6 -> 0.0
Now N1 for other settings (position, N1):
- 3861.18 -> 5.242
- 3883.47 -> 5.347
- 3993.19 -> 5.926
